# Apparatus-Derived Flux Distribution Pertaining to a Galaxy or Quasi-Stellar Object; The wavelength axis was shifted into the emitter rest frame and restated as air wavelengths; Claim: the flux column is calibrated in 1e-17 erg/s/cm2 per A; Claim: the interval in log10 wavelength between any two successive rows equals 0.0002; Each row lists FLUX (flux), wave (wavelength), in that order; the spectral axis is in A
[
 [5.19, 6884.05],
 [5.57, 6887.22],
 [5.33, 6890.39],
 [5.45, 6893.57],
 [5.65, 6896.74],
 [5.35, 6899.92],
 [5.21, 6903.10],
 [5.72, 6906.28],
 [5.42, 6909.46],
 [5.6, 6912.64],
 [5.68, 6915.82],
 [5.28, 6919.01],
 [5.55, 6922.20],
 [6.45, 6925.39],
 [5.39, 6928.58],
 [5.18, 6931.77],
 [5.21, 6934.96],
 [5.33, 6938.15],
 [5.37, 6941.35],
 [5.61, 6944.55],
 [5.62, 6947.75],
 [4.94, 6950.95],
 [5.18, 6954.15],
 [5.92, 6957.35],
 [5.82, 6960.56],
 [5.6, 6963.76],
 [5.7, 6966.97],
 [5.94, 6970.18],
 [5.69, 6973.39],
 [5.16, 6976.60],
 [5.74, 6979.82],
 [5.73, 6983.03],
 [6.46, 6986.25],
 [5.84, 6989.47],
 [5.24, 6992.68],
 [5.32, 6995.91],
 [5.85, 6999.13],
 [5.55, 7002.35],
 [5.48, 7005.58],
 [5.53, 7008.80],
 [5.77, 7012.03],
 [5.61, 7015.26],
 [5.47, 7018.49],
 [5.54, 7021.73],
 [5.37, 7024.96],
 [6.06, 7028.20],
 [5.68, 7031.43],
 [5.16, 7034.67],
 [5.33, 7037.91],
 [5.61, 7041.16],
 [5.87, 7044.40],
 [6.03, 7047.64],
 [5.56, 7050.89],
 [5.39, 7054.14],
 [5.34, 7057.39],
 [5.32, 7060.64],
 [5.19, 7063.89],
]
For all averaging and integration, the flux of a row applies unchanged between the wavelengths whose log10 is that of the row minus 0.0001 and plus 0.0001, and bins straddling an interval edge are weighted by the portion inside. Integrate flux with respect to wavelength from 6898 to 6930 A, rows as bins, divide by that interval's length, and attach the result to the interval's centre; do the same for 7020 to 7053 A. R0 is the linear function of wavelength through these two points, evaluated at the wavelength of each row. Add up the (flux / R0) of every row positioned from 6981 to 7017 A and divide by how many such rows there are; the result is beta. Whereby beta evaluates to 1.01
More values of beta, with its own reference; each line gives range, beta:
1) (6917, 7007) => 1.00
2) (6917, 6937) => 0.99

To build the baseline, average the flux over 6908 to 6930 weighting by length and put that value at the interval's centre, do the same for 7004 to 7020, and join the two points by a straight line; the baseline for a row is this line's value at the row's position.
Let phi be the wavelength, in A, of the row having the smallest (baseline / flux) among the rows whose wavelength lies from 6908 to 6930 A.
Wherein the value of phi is 6925.39 A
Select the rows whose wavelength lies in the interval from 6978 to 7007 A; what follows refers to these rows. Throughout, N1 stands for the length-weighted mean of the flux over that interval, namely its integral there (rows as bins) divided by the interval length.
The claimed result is 5.69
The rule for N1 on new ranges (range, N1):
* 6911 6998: 5.58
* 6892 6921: 5.49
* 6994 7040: 5.55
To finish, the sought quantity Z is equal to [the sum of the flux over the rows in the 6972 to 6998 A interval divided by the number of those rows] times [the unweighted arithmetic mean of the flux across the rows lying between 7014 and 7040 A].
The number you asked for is 31.22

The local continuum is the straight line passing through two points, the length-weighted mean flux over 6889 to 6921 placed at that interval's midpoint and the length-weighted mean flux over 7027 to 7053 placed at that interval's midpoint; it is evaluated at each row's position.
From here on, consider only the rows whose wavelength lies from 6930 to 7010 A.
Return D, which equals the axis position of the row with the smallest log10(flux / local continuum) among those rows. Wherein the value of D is 6950.95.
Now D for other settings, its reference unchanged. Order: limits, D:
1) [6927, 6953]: 6950.95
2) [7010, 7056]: 7034.67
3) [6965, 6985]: 6976.60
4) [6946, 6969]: 6950.95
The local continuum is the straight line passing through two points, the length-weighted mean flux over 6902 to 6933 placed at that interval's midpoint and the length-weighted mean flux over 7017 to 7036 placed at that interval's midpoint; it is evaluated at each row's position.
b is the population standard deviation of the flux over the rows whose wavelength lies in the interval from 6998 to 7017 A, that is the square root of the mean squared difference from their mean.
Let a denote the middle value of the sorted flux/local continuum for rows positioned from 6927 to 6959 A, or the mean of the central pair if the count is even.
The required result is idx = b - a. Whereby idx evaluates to -0.829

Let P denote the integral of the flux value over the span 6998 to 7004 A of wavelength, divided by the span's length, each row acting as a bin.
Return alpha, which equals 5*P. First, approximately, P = 5.69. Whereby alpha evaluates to 28.4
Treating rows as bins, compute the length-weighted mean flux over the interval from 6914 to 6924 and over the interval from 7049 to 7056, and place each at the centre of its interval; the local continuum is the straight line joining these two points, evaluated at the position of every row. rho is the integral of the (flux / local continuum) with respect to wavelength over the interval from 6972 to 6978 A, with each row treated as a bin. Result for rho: 5.91 A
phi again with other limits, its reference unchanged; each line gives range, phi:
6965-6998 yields 6986.25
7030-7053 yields 7047.64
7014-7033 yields 7028.20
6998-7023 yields 6999.13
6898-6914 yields 6906.28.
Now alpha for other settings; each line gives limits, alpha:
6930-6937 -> 26.1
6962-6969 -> 28.4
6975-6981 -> 27.1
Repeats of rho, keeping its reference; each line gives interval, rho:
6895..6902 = 6.94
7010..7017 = 7.23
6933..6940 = 6.69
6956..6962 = 6.38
